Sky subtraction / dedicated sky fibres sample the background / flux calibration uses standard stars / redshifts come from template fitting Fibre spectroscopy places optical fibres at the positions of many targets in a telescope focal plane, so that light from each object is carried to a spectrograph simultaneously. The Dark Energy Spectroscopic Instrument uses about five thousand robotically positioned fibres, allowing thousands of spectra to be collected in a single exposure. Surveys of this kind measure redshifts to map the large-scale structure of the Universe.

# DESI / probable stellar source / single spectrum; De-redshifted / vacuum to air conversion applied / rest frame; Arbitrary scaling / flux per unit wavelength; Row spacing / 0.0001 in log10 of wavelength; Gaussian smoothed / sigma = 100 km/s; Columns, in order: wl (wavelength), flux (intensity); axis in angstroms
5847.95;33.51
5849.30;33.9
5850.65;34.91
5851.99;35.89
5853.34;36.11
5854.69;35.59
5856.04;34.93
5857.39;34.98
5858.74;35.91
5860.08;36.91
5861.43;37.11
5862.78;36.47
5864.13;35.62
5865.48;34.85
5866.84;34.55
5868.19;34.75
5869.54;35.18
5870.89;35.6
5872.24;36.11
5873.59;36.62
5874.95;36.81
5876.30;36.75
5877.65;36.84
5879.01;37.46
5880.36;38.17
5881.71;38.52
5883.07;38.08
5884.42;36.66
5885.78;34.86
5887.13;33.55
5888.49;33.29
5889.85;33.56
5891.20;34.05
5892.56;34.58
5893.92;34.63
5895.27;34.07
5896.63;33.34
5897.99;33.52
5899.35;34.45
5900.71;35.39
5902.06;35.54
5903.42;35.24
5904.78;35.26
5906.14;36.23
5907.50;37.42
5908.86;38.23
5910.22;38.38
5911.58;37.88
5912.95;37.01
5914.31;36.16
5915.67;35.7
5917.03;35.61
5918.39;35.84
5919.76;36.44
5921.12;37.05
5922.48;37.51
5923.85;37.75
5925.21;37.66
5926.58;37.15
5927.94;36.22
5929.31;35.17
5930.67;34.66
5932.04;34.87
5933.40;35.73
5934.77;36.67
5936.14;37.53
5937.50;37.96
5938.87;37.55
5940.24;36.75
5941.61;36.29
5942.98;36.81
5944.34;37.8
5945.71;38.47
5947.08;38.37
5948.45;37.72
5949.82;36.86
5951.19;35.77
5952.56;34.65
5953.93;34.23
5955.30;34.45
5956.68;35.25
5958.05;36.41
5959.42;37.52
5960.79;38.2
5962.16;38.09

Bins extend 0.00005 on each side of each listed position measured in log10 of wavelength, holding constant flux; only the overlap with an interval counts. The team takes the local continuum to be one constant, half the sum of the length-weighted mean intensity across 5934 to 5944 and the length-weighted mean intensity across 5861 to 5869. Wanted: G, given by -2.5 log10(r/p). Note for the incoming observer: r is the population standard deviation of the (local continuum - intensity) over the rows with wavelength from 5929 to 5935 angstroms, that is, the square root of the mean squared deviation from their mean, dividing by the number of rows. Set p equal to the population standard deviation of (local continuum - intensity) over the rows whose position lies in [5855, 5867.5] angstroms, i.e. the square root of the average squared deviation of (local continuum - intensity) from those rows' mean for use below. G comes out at 0.2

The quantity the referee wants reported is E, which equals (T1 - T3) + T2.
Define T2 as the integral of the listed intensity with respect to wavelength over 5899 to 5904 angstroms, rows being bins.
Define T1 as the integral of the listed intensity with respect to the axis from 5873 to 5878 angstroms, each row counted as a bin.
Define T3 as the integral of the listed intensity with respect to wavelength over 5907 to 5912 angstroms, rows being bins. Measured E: 170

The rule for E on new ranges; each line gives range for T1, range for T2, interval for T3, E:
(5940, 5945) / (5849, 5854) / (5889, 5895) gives 156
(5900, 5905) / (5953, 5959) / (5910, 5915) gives 202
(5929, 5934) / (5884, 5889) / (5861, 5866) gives 168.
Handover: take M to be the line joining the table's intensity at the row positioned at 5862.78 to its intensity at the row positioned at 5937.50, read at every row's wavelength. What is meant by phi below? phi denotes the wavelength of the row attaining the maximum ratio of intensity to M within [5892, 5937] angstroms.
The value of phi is 5910.22 angstroms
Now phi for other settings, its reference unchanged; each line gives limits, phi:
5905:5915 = 5910.22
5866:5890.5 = 5881.71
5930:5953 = 5945.71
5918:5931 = 5923.85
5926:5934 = 5926.58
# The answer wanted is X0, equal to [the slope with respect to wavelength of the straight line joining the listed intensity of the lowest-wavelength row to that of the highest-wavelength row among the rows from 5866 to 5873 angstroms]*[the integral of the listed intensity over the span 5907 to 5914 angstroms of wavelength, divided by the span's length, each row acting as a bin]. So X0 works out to 11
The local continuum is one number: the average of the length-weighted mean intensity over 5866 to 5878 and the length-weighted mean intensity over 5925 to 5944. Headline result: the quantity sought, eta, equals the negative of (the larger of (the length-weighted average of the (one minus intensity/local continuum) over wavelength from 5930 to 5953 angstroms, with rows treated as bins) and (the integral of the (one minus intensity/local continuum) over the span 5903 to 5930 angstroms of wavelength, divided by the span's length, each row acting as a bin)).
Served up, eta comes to 0.01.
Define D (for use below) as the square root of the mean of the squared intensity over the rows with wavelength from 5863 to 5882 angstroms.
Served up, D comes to 36.3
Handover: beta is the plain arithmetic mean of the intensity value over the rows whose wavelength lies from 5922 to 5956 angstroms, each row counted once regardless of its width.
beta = 36.6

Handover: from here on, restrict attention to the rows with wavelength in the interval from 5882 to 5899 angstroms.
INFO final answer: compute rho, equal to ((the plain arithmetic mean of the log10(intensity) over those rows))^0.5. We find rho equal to 1.240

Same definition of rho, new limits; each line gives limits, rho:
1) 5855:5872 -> 1.245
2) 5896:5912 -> 1.247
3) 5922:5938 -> 1.250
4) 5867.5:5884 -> 1.251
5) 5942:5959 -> 1.249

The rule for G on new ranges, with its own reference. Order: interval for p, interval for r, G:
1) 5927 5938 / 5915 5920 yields 1.4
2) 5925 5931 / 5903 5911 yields -0.1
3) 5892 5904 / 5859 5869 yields -0.3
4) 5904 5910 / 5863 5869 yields 1.1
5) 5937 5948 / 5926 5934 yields -0.1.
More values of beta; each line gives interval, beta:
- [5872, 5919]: 35.9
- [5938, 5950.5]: 37.4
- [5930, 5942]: 36.4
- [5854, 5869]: 35.6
